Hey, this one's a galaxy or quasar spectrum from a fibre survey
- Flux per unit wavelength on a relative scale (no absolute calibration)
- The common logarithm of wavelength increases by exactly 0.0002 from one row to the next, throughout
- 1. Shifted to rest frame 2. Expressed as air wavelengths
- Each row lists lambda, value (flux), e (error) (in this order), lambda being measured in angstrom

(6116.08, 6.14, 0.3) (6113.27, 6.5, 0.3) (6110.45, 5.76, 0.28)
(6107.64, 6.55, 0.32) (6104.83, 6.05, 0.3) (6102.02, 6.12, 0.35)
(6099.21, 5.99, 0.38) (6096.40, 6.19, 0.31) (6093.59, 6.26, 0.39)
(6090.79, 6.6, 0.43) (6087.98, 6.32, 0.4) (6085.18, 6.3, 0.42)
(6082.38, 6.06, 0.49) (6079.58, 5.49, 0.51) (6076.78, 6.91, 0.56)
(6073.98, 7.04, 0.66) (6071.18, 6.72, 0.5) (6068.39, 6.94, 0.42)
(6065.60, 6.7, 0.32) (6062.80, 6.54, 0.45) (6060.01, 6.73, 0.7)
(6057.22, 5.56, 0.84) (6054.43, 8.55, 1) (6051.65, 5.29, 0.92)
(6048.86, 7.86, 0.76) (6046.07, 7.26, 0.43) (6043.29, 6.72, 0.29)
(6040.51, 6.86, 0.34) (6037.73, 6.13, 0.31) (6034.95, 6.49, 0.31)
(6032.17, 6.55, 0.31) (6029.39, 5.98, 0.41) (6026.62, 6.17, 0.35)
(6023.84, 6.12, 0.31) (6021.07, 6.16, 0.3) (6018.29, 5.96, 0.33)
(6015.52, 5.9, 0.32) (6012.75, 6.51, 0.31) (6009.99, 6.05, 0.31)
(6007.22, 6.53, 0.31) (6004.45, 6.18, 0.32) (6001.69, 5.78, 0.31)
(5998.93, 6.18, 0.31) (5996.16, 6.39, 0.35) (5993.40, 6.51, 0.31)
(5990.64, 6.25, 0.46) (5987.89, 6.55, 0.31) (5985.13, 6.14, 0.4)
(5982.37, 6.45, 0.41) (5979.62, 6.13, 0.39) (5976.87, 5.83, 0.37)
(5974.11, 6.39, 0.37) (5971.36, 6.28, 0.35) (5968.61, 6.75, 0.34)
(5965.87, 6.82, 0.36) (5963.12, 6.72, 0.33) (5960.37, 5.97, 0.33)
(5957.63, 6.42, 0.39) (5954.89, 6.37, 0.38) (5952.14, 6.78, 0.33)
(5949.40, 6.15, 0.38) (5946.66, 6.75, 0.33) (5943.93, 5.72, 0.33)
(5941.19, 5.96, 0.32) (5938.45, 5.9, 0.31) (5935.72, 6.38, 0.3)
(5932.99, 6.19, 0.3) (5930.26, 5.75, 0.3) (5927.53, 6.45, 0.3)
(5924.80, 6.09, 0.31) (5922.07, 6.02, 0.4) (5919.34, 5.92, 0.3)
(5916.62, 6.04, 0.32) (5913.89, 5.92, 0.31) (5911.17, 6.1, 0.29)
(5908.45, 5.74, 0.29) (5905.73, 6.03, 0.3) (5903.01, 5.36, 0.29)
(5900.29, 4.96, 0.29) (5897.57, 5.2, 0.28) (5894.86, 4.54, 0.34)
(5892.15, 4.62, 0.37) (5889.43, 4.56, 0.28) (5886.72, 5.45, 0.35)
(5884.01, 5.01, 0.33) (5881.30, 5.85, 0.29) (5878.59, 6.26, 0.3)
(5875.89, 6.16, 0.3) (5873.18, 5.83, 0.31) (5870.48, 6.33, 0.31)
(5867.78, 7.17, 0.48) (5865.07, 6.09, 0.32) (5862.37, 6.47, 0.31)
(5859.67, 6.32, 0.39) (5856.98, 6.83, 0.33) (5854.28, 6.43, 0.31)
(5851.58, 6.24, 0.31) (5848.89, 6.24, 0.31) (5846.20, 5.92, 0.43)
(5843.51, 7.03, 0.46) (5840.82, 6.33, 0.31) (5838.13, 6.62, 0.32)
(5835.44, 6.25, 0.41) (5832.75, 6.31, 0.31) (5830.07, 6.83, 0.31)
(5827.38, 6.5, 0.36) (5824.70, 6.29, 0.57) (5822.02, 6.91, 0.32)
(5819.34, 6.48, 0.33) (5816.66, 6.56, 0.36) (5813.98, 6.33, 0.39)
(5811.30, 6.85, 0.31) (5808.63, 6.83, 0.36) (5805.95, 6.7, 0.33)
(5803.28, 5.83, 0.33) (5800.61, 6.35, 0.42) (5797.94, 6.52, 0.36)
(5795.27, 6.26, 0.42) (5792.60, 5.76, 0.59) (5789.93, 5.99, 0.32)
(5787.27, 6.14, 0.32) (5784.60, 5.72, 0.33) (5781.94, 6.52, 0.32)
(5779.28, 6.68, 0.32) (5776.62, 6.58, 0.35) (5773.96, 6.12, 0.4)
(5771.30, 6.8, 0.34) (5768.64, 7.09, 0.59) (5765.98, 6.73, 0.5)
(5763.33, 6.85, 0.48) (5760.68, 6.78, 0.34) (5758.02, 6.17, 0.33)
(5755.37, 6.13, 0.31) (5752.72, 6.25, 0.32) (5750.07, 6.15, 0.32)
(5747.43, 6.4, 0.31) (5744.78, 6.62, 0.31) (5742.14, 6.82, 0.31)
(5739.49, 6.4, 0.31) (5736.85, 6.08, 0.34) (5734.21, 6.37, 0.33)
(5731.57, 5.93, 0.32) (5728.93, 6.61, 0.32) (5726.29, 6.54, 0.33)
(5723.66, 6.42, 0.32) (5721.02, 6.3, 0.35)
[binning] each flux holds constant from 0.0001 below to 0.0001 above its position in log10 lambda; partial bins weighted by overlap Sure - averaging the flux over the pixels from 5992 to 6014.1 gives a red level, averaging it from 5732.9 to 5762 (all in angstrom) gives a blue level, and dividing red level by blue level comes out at 0.98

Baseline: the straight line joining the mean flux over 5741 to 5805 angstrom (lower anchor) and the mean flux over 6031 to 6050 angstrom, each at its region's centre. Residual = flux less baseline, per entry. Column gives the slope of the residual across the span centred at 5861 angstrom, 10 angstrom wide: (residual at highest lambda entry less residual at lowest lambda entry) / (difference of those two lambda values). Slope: -0.09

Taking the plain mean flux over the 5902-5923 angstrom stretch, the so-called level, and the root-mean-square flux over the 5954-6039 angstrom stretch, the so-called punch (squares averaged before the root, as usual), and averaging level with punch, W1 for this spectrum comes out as 6.09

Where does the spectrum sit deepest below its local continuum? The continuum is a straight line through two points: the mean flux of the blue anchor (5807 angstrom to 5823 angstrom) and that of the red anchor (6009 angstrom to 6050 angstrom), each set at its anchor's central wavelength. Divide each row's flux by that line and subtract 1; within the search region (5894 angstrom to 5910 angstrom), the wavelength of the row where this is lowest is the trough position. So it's 5894.86 angstrom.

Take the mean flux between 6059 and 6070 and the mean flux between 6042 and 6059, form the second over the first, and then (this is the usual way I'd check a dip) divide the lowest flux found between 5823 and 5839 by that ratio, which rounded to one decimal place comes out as 6.1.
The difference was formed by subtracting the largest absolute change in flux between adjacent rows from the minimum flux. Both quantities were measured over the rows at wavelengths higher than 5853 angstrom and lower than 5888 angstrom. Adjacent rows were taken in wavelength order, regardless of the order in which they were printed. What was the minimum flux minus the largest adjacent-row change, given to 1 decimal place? 3.9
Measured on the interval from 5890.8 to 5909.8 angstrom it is 3.9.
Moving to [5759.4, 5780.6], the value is 5.4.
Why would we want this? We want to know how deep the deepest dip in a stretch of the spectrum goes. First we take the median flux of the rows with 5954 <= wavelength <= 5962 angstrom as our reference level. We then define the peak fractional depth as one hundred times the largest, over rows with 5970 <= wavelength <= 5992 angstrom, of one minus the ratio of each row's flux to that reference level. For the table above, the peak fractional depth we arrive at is 8.5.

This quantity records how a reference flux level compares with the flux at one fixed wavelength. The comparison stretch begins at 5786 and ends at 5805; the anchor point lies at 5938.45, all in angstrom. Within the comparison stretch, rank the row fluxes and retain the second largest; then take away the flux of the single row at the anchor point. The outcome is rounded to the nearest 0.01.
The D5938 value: 0.45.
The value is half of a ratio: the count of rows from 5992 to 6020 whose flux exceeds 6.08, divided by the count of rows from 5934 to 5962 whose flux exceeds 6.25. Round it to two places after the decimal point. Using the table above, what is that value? 0.60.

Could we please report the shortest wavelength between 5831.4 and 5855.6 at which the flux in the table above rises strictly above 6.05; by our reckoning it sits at 5832.75 angstrom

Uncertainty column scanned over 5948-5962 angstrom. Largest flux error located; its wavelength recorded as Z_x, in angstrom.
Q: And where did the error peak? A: 5957.63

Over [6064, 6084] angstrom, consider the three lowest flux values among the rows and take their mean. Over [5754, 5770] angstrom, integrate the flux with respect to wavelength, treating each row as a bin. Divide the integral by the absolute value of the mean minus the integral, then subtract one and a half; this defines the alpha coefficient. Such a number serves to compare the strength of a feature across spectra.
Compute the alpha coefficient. -0.439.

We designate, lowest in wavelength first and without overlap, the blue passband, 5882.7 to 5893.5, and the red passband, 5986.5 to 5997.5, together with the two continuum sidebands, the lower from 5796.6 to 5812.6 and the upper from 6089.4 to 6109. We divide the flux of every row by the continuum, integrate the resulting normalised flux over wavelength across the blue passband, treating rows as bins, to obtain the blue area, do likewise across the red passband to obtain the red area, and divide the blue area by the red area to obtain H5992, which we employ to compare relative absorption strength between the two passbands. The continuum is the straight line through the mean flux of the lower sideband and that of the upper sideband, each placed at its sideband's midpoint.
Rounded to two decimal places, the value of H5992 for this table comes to 0.74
